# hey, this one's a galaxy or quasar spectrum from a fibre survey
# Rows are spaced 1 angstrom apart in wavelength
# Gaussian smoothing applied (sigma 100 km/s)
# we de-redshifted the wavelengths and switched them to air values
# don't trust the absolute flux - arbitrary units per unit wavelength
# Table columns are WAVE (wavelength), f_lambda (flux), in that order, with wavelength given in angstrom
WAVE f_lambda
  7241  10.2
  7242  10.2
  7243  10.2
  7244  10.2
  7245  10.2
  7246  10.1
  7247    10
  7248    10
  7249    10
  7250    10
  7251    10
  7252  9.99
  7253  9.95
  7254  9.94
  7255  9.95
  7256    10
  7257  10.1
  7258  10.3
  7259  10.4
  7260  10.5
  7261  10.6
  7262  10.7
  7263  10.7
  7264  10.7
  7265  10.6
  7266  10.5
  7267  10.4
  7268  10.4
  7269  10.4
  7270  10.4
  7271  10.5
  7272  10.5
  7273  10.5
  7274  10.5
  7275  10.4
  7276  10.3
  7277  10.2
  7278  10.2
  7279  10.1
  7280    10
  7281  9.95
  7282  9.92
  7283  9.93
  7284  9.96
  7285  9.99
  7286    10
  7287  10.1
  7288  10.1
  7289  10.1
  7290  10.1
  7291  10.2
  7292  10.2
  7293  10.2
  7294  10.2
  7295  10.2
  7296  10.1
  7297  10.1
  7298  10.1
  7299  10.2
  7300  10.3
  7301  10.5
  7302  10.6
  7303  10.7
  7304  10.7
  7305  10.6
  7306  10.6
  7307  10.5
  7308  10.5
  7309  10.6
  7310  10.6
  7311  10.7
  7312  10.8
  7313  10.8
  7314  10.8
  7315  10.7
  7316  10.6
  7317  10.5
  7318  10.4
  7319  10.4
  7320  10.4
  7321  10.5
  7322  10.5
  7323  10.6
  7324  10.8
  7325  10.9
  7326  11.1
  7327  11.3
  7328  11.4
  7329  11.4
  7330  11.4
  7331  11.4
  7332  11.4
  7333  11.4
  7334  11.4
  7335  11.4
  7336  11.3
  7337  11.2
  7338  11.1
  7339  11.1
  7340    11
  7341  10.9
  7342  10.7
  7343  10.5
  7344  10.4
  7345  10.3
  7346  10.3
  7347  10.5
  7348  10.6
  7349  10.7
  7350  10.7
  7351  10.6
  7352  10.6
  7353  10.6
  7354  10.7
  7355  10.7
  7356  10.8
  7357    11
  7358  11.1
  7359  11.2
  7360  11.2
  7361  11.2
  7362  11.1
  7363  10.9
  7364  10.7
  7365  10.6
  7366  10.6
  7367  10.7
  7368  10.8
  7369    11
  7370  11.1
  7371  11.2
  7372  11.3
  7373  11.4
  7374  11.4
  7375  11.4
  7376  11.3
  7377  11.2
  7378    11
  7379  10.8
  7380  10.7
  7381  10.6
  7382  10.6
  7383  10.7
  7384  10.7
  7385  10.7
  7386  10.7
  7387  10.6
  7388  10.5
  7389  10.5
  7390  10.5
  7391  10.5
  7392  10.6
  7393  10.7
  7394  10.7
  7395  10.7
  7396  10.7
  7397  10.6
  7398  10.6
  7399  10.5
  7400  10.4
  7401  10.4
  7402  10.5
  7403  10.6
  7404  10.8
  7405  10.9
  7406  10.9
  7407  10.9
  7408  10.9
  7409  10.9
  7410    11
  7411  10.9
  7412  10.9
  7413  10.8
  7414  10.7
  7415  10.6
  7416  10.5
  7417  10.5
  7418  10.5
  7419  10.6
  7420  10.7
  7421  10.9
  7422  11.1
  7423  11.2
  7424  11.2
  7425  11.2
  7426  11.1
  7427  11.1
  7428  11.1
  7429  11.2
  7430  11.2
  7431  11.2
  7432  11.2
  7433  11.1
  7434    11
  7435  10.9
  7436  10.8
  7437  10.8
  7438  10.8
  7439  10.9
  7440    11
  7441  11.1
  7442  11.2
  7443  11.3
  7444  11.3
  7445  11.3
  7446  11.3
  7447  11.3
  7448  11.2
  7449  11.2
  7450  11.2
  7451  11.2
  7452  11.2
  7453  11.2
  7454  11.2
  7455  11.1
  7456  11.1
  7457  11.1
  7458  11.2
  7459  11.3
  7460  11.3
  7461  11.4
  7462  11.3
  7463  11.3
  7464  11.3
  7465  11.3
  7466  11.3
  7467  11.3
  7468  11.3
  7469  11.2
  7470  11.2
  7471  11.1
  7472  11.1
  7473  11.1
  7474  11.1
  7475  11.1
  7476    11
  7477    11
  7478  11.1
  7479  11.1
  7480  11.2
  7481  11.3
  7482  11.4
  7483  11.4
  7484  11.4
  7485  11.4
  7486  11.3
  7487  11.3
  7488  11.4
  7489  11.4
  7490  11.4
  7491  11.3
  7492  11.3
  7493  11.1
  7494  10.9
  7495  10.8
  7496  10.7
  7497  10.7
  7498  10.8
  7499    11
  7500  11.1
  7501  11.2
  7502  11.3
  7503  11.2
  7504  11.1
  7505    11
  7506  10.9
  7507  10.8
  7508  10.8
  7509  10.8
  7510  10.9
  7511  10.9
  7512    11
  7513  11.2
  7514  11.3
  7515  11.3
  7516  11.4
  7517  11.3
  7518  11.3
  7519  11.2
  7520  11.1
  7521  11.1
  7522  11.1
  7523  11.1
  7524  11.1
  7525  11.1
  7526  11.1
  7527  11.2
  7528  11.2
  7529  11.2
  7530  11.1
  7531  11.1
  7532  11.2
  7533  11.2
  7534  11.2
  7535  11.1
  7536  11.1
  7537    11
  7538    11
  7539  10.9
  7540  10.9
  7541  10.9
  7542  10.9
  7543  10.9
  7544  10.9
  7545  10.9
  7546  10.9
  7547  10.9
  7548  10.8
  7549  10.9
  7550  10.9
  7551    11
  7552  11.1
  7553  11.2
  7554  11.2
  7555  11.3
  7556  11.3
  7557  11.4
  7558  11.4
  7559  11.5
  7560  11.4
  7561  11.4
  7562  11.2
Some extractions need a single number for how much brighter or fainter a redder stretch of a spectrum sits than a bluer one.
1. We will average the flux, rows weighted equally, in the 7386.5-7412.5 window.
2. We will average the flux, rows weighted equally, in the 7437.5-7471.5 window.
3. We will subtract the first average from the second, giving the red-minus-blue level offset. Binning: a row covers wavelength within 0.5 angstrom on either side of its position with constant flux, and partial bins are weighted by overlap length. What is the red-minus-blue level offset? 0.53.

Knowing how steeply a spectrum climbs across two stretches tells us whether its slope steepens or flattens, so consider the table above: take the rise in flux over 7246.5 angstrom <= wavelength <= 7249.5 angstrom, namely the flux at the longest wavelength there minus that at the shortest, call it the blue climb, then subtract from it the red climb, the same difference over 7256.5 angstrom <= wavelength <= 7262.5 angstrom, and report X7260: -0.6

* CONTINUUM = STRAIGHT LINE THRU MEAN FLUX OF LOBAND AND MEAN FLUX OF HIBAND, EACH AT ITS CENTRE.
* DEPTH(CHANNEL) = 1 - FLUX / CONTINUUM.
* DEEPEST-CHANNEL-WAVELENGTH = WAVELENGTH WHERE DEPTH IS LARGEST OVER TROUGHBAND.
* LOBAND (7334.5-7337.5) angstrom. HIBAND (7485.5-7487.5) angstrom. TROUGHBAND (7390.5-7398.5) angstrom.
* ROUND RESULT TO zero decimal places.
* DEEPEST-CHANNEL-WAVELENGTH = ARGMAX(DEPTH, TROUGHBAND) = 7391 angstrom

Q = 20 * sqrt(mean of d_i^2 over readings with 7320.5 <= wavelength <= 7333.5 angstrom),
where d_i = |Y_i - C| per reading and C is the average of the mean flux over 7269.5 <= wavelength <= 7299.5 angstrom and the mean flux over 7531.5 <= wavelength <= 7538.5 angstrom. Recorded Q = 11.4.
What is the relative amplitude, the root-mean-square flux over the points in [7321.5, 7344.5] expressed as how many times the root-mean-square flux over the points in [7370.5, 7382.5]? 1.00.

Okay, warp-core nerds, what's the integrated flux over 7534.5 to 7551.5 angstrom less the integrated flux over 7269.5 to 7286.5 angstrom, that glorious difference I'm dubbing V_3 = 13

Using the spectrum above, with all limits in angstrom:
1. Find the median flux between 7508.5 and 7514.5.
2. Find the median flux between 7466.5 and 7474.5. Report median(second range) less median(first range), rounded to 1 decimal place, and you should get 0.2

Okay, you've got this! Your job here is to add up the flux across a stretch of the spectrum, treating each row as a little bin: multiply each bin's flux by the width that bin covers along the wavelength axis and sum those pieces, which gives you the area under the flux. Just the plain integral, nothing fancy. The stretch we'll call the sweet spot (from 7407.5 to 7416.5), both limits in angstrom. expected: 97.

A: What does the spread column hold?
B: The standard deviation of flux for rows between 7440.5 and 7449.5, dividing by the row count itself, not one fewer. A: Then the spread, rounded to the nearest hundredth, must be 0.07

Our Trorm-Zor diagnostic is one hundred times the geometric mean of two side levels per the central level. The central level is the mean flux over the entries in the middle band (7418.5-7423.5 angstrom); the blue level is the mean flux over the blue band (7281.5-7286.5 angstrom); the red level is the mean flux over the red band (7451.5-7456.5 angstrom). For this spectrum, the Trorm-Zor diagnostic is 97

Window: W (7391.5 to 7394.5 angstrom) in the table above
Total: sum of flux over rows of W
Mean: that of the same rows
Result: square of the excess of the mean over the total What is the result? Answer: 455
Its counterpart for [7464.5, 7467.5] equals 511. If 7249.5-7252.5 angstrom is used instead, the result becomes 400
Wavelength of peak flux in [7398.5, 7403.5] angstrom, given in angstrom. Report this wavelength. 7403 angstrom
